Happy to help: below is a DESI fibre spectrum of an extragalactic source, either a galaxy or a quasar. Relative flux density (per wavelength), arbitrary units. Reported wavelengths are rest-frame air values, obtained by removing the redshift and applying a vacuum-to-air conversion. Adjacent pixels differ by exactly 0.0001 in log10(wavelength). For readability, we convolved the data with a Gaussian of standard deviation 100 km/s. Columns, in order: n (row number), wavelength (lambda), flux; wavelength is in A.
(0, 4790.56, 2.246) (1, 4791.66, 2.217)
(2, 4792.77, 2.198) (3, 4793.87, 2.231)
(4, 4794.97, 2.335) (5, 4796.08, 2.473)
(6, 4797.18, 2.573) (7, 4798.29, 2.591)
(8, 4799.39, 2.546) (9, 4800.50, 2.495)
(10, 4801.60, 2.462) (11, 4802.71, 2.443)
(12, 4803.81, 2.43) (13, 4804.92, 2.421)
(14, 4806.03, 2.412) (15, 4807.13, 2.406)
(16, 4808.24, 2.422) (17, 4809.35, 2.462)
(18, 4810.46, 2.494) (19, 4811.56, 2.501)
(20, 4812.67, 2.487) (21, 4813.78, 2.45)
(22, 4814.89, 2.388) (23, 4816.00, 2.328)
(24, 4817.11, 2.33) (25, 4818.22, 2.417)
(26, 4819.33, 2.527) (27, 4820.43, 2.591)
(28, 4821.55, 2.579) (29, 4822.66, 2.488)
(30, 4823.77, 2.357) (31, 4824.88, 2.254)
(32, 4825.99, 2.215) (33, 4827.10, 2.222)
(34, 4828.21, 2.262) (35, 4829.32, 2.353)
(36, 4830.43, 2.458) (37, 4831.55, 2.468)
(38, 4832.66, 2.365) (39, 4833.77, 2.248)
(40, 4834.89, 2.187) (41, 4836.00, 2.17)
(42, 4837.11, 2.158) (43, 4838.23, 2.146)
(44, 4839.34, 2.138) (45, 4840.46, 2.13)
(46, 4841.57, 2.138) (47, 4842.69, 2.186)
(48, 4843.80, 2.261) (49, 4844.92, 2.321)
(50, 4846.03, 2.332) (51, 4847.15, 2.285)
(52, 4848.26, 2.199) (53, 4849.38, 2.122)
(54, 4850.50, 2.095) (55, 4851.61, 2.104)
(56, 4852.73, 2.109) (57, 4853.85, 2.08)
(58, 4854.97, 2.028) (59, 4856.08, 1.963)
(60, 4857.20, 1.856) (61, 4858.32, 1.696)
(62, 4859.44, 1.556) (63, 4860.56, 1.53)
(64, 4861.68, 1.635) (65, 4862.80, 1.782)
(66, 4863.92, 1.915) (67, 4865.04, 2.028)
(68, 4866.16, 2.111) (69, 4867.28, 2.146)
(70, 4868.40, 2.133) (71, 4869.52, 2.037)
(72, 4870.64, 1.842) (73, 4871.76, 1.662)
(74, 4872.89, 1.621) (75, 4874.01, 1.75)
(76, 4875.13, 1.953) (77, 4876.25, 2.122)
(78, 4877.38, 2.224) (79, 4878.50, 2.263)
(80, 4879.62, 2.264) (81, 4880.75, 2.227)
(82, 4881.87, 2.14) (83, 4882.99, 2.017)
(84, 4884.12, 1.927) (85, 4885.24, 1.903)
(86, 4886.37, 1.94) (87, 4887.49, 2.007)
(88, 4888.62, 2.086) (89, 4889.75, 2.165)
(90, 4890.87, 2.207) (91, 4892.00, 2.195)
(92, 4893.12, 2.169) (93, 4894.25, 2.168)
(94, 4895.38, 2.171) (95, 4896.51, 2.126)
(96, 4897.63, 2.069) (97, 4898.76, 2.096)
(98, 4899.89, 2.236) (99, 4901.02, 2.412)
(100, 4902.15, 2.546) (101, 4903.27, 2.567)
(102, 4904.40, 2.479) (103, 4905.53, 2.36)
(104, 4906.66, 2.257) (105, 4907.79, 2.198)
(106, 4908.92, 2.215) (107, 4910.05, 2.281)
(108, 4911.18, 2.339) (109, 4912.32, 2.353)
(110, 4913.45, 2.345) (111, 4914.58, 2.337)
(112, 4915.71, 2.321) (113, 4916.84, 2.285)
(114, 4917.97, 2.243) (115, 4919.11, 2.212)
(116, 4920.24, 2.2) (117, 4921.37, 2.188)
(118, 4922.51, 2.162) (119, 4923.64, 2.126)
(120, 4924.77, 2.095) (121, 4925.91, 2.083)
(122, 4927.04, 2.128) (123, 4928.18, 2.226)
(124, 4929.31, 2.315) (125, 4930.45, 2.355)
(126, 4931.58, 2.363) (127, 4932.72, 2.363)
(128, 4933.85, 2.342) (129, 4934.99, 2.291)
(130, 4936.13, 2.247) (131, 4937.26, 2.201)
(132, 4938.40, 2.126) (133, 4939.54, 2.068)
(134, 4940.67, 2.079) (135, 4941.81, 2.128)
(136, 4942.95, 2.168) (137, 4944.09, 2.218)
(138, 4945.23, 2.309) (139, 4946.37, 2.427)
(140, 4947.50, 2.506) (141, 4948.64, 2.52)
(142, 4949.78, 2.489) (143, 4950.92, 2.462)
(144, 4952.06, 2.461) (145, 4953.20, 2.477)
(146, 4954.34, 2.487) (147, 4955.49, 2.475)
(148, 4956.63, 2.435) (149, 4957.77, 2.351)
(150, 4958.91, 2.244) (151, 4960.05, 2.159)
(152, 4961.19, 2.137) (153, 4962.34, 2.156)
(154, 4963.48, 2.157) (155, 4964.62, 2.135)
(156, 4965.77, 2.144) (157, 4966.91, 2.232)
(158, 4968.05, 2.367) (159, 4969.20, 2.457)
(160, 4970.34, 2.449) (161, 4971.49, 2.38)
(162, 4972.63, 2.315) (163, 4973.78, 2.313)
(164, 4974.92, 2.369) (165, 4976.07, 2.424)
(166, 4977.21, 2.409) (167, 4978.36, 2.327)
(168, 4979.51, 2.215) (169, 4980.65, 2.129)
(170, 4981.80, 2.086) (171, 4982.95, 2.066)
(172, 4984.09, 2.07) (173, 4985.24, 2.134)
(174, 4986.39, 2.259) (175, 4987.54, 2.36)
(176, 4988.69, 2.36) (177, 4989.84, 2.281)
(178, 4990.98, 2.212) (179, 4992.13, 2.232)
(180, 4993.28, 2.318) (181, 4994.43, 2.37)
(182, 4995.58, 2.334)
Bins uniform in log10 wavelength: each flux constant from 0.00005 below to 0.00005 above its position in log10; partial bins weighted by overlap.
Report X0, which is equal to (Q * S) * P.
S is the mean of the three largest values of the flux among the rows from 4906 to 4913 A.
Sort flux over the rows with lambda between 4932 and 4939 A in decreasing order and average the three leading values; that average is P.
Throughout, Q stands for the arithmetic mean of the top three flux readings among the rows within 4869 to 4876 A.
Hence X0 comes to 10.5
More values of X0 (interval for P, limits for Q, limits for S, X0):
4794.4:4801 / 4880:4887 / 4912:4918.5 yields 12.8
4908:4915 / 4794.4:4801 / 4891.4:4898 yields 13.1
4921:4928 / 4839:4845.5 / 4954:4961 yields 12.0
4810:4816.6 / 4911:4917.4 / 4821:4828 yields 14.5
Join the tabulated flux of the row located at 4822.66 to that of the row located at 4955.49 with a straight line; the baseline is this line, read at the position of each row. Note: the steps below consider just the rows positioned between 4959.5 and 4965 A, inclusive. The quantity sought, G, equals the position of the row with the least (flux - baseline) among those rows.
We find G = 4964.62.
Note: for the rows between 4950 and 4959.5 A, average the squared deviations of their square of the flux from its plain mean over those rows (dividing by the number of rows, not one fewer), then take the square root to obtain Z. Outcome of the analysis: 0.37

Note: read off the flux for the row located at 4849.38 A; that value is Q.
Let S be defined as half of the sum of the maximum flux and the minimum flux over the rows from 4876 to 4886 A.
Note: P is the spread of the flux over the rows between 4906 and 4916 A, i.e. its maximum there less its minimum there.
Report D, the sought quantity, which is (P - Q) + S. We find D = 0.1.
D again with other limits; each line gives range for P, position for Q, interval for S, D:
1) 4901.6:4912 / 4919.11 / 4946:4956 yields 0.6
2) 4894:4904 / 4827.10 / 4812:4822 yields 0.7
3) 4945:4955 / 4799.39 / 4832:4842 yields -0.1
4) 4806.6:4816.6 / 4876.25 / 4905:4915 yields 0.3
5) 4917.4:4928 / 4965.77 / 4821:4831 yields 0.4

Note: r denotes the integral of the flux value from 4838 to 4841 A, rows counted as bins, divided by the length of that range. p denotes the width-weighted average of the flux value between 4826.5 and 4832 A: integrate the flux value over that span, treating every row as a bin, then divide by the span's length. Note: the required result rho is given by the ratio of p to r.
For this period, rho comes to 1.10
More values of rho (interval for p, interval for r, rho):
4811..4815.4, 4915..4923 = 1.10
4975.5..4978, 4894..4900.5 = 1.12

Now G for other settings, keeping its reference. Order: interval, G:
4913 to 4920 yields 4919.11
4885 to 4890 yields 4885.24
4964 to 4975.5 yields 4964.62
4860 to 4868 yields 4860.56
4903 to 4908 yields 4907.79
